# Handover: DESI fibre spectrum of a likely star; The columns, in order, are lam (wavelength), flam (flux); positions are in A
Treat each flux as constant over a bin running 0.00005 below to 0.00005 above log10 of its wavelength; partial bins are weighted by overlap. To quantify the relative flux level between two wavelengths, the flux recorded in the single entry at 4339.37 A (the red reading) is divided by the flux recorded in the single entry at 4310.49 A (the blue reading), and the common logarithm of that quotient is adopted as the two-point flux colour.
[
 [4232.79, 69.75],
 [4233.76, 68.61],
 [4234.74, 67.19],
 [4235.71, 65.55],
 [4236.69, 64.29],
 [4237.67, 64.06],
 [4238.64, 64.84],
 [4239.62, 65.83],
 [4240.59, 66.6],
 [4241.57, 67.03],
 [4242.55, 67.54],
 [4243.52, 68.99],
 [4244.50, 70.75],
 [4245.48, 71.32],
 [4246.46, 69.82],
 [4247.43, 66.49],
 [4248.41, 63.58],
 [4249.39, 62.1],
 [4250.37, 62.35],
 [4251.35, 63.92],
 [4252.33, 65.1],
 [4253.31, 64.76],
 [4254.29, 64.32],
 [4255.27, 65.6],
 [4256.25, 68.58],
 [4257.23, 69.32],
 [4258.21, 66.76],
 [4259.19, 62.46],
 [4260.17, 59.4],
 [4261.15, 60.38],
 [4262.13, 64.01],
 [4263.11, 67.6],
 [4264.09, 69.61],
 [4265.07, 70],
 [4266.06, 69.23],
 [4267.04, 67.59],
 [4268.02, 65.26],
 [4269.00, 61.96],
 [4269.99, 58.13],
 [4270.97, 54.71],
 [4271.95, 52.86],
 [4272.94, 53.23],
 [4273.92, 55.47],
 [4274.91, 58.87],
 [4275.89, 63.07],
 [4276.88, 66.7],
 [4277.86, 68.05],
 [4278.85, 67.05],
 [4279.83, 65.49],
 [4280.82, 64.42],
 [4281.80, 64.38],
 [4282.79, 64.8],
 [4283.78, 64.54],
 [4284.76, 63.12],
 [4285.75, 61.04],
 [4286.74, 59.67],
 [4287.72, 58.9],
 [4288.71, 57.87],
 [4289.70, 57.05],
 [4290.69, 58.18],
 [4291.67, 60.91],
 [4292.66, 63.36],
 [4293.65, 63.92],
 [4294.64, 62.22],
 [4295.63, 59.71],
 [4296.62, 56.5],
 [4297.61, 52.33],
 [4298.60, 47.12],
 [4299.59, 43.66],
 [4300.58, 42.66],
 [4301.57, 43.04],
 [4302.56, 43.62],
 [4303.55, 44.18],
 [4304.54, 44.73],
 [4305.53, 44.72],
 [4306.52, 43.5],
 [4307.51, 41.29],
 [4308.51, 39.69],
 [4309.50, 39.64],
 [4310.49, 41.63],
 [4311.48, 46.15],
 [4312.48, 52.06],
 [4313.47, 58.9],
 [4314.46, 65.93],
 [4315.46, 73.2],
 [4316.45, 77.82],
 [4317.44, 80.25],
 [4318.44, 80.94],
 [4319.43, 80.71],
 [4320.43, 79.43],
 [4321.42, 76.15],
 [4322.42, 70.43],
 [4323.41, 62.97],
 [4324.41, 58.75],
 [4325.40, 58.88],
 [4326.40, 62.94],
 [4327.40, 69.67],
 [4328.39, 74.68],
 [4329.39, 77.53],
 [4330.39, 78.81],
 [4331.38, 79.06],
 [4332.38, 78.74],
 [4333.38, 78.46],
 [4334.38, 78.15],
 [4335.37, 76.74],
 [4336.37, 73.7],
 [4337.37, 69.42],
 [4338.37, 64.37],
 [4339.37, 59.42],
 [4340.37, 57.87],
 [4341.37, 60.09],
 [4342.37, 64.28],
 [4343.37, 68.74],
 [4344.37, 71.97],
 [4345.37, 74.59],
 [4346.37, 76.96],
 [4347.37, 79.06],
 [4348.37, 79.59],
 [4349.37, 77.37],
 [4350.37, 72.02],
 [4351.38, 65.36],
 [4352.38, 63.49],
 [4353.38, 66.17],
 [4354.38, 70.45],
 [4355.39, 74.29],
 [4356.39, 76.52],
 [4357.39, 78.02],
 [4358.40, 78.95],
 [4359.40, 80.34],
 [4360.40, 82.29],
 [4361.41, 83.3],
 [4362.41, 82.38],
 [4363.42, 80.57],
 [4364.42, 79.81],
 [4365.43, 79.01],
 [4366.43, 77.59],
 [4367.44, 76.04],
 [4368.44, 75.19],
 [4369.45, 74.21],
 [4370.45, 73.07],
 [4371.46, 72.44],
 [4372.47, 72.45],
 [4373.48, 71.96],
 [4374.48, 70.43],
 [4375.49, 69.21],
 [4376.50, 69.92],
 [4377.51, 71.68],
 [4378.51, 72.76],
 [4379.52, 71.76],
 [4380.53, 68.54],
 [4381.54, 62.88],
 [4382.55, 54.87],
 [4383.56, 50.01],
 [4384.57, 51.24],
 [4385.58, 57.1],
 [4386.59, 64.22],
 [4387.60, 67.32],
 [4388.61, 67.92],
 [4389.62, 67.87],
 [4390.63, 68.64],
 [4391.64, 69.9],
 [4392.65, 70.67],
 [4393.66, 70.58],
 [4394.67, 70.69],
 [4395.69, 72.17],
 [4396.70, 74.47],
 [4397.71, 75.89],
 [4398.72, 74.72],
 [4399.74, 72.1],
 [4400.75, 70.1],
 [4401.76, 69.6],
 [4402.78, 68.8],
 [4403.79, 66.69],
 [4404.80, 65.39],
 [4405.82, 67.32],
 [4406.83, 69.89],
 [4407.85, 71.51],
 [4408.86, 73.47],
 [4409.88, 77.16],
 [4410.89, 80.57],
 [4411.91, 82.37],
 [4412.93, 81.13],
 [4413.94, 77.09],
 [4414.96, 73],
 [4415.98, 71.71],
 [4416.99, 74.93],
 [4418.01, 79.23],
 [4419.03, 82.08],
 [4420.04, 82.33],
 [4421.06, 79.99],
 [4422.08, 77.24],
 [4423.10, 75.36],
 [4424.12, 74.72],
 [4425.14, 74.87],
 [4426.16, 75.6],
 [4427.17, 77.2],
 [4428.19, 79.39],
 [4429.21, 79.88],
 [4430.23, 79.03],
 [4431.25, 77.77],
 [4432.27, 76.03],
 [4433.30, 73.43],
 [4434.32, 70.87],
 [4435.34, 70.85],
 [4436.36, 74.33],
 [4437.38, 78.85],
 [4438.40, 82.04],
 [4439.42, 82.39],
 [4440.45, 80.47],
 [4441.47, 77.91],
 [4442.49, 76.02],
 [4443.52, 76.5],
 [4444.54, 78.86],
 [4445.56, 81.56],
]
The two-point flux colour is 0.15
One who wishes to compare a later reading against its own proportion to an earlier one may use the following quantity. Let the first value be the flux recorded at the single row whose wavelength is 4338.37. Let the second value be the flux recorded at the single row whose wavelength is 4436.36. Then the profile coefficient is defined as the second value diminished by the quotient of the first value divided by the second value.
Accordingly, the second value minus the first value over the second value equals 73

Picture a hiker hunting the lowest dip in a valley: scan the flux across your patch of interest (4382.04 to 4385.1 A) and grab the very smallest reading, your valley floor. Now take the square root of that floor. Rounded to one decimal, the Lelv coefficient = 7.1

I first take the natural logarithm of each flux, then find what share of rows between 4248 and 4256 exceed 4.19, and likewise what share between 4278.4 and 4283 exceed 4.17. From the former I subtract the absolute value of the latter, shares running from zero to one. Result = -0.60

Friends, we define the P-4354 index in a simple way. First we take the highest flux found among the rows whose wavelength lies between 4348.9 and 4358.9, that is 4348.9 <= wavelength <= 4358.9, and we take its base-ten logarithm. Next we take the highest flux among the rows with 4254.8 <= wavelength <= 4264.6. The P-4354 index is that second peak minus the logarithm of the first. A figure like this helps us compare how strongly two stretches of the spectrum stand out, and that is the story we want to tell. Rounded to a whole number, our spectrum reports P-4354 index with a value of 68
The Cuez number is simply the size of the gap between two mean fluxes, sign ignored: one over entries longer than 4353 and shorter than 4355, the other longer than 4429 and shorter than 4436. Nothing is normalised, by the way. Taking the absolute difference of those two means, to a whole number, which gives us 7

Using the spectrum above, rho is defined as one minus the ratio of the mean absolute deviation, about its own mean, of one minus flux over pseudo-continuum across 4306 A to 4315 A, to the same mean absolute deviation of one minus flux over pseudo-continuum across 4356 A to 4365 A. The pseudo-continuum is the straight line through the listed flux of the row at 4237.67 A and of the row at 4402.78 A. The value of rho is -3.6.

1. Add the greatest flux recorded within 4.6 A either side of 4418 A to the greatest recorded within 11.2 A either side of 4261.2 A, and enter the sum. 152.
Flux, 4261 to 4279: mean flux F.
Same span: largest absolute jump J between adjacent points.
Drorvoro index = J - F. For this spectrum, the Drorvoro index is -58.6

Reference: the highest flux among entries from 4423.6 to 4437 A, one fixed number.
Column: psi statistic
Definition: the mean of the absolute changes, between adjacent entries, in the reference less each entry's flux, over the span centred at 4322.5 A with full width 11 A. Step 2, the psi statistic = 3.4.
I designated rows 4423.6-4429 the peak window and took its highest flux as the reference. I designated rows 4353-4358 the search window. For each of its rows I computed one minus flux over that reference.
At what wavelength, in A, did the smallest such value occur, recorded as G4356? 4357.39 A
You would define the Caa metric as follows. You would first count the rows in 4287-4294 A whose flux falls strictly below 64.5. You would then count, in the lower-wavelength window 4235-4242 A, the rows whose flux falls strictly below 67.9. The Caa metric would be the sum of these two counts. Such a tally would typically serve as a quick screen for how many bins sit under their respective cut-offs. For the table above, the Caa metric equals 14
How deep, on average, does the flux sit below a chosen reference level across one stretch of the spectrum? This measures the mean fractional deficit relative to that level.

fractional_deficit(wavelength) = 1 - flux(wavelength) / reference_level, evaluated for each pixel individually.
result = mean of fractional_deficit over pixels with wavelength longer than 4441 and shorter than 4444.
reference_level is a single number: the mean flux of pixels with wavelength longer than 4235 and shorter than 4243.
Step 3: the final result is -0.17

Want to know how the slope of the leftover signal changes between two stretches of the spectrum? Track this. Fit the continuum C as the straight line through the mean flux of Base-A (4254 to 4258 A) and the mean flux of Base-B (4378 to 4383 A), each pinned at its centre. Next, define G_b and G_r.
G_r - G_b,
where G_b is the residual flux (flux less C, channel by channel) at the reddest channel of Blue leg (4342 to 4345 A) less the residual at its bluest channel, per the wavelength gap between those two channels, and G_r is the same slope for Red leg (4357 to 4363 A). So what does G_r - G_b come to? -3.0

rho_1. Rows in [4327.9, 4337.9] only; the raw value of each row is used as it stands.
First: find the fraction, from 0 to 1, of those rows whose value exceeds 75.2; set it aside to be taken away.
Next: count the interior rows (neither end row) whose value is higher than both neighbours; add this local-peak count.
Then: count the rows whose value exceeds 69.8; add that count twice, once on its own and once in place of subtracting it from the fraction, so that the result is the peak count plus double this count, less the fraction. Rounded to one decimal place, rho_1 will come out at 18.3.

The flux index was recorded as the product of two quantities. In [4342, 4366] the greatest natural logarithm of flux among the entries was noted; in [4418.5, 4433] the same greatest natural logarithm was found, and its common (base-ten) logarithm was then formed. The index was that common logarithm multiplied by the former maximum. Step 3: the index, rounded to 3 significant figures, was 2.85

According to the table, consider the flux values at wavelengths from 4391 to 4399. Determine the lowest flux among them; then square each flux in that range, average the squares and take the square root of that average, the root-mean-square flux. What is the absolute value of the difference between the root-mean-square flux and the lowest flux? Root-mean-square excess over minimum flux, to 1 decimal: 2.5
